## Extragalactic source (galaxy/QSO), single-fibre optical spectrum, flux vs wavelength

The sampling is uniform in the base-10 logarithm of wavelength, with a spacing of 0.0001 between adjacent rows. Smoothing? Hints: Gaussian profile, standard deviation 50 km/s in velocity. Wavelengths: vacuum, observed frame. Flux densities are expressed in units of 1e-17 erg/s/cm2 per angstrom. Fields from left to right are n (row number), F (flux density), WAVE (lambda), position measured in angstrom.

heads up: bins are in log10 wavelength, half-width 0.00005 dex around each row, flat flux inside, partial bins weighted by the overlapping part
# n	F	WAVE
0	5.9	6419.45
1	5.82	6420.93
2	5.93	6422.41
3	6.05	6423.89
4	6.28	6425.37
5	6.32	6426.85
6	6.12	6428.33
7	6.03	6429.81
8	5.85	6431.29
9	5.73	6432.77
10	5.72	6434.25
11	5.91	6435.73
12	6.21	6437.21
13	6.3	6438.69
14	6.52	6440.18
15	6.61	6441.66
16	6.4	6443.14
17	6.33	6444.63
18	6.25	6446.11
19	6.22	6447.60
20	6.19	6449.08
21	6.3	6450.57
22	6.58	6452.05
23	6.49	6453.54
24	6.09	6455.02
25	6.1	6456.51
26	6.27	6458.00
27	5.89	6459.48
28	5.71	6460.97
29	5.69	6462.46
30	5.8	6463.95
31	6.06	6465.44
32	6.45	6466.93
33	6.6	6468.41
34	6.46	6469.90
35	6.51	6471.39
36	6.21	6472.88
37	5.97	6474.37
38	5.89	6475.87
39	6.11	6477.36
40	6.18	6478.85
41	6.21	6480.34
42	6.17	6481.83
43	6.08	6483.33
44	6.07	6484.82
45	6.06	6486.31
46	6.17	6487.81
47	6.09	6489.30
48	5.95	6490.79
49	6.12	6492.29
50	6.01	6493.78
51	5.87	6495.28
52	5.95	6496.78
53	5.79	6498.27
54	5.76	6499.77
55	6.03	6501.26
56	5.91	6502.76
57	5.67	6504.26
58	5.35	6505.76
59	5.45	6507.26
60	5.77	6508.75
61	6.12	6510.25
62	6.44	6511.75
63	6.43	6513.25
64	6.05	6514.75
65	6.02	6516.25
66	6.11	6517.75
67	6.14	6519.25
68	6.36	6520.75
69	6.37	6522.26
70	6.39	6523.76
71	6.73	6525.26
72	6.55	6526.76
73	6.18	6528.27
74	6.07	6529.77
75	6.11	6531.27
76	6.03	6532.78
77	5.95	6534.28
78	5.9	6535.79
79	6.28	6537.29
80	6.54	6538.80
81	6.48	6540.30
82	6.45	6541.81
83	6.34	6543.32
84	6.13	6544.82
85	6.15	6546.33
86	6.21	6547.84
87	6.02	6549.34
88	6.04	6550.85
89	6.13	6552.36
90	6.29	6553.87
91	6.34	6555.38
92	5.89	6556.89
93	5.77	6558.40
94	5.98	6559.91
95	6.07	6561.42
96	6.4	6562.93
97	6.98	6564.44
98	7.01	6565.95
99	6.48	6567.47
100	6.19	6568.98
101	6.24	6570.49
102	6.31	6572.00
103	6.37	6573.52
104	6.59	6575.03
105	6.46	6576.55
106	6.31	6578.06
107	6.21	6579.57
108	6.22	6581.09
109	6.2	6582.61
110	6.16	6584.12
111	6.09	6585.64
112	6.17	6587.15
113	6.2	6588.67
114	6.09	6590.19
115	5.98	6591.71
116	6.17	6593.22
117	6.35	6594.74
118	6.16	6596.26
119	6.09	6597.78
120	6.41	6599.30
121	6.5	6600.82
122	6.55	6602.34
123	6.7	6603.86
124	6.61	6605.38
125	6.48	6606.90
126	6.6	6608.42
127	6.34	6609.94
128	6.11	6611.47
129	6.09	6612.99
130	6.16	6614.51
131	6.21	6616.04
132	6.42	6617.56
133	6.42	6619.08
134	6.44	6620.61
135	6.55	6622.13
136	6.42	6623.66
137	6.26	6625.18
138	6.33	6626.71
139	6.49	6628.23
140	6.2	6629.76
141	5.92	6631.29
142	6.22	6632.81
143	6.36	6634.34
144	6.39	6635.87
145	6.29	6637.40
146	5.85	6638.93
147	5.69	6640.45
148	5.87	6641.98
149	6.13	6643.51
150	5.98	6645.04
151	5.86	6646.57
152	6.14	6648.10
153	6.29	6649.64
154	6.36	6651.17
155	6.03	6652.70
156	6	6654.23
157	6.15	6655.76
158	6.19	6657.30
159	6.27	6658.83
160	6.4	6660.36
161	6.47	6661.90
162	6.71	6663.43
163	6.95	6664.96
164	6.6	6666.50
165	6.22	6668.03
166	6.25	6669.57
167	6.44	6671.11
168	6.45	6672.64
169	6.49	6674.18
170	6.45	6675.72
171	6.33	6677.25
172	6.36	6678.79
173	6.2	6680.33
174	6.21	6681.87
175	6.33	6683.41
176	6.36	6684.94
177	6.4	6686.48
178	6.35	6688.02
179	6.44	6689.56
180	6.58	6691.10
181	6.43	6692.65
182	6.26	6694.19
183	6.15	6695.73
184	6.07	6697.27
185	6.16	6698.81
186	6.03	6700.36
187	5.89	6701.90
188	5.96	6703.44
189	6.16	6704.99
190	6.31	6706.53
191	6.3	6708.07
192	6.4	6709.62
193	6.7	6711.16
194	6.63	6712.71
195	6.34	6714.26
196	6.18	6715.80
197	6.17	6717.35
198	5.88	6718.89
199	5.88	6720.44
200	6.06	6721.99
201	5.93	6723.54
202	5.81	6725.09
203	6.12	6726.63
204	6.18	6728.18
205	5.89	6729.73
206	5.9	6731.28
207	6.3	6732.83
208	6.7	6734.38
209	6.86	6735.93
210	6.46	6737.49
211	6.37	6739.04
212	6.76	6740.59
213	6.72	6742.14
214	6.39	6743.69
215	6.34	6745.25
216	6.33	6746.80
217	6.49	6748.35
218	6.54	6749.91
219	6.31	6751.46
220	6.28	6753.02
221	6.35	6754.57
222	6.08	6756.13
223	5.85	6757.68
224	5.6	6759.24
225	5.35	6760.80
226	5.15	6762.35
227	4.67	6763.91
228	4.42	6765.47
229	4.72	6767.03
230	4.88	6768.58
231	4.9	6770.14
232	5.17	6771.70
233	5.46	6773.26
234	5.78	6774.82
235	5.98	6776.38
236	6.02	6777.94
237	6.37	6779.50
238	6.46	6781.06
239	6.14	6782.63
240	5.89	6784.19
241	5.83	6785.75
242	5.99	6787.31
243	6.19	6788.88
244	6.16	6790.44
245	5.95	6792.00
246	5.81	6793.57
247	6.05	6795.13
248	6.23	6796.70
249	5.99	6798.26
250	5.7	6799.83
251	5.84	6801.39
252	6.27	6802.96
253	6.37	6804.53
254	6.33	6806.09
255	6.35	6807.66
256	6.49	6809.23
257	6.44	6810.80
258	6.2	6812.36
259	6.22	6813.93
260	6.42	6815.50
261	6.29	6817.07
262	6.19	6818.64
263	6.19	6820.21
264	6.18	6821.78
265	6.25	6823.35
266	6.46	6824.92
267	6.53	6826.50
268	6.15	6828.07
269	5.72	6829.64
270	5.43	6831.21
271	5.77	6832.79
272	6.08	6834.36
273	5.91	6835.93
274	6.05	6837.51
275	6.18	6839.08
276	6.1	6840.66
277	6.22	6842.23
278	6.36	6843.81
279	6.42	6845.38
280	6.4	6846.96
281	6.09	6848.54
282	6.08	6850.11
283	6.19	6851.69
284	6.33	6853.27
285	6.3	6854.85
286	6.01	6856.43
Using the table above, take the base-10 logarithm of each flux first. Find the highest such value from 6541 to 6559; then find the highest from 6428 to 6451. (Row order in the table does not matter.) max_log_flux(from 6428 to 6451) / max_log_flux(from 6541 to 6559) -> 1.01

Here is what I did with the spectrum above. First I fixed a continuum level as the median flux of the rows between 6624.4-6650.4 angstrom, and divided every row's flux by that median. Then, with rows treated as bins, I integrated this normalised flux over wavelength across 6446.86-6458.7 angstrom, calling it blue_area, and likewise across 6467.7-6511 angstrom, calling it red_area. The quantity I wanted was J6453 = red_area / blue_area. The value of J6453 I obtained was 3.5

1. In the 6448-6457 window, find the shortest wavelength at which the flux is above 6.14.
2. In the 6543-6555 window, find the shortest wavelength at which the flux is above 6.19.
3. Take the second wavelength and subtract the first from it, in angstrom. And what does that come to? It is 94.2 angstrom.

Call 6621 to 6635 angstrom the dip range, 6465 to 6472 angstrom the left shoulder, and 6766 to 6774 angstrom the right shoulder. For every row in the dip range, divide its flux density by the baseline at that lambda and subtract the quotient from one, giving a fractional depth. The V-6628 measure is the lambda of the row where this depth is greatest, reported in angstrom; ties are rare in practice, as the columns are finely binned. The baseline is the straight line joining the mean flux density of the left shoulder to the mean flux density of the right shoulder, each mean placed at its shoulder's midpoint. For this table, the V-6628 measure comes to 6631.29 angstrom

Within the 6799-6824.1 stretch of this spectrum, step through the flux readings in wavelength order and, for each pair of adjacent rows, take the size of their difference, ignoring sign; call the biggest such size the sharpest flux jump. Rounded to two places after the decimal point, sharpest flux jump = 0.43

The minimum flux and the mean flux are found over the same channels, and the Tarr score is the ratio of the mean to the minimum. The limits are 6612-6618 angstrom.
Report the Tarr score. 1.02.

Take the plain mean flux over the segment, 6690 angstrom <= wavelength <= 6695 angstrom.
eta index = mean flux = 6.4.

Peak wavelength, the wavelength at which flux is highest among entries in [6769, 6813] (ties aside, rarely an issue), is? 6809.23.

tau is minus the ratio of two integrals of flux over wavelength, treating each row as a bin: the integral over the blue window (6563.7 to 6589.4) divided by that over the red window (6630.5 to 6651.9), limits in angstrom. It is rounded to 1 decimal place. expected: -1.3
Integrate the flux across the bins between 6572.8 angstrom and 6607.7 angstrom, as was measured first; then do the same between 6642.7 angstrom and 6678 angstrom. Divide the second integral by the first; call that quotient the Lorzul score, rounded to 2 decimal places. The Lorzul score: 1.01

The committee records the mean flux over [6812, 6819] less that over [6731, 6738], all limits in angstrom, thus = -0.2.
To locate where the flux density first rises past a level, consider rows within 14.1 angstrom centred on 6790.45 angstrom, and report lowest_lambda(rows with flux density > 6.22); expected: 6796.70 angstrom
